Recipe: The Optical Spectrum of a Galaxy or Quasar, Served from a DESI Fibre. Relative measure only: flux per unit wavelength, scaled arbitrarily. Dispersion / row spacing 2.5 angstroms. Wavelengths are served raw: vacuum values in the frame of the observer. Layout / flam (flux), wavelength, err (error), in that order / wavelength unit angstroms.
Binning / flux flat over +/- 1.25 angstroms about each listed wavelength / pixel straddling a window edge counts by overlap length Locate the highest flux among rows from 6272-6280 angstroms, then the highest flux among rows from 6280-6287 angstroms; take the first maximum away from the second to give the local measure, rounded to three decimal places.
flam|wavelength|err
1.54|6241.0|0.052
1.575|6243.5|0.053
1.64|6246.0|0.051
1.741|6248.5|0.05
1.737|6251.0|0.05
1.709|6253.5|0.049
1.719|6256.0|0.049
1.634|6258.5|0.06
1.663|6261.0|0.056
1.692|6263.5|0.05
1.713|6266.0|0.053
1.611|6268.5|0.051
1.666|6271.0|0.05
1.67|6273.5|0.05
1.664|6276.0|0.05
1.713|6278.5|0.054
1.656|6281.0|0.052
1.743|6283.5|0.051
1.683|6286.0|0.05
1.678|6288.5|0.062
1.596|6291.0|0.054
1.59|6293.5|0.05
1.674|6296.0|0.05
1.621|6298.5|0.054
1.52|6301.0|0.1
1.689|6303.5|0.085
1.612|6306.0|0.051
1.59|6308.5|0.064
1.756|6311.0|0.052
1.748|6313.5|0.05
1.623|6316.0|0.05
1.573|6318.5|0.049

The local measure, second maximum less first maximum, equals 0.030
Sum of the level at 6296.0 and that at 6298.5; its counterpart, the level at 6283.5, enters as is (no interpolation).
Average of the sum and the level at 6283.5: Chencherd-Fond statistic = 2.52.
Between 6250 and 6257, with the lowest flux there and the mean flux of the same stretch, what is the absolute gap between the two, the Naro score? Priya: 0.01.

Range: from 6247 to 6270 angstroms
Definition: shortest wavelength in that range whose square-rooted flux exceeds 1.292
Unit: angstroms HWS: 6248.5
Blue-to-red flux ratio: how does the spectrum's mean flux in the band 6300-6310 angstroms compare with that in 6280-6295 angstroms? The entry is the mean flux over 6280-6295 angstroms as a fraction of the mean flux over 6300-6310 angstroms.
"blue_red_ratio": 1.03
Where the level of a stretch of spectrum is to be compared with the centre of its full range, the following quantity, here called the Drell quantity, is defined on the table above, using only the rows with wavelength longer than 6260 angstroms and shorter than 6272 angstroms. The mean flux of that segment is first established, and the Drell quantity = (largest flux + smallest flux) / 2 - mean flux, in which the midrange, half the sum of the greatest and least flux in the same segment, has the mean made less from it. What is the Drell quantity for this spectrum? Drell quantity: -0.007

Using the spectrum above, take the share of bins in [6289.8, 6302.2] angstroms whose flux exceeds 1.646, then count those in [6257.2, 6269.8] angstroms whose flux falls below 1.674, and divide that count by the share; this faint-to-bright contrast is 15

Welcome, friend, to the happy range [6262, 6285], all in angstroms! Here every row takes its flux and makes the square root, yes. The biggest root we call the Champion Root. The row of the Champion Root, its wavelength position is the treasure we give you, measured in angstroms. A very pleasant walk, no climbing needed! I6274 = 6283.5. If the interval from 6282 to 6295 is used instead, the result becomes 6283.5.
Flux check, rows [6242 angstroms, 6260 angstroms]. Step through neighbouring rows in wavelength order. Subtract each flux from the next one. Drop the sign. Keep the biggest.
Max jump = 0.101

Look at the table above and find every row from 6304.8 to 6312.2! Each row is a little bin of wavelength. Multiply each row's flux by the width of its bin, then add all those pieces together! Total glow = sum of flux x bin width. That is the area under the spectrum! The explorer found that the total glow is 12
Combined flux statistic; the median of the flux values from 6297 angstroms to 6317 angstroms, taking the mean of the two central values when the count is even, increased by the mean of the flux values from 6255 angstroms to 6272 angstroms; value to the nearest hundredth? 3.29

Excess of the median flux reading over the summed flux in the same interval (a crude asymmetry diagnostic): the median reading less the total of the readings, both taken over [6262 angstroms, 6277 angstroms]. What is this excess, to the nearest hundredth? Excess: -8.35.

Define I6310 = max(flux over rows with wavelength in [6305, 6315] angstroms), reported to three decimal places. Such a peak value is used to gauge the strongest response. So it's 1.756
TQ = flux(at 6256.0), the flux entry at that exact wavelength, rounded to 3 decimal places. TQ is 1.719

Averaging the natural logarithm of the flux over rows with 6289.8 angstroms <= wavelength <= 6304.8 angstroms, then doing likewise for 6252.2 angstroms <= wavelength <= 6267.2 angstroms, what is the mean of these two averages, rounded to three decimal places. 0.501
